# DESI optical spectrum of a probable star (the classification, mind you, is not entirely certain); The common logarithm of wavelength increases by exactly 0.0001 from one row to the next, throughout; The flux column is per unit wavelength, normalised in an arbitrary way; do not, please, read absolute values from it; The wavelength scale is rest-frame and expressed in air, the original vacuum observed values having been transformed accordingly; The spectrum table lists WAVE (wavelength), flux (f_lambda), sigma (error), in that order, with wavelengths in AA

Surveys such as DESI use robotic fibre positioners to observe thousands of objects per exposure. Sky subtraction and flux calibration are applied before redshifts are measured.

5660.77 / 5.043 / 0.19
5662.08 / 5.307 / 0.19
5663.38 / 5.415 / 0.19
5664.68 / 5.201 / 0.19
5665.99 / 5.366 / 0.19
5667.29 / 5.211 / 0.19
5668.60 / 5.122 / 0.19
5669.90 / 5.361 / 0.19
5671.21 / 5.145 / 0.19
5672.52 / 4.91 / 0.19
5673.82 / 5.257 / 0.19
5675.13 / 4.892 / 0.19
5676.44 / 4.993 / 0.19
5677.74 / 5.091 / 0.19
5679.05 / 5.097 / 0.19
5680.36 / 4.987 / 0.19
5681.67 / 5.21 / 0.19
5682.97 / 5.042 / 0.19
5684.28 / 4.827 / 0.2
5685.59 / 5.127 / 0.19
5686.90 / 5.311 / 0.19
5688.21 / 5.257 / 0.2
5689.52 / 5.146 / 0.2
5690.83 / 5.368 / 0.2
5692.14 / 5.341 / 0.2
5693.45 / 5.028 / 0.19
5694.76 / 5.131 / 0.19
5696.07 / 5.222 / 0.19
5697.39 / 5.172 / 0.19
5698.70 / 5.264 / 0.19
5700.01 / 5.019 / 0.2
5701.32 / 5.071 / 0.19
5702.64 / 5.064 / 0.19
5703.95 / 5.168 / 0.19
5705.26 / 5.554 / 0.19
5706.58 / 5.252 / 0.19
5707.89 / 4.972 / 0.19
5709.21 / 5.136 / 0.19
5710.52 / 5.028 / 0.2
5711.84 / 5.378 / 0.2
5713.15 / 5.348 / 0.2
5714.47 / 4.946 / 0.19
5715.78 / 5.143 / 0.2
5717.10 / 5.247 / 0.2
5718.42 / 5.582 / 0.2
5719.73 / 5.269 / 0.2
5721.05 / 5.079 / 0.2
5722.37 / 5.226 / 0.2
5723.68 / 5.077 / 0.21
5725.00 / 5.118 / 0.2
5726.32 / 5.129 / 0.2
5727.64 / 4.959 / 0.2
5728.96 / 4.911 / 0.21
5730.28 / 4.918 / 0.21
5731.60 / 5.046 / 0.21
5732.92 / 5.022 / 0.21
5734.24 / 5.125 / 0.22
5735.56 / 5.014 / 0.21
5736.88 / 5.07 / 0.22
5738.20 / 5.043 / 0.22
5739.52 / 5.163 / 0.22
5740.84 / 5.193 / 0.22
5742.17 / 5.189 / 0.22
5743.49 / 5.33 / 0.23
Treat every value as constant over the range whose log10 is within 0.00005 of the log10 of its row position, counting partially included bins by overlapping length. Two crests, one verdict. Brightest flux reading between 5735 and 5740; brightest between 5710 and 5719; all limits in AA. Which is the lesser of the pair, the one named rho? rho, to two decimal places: 5.16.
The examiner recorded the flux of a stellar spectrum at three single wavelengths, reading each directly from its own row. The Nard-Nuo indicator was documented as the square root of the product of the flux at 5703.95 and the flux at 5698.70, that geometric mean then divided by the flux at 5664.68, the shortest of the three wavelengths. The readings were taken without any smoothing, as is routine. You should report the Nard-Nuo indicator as 1.003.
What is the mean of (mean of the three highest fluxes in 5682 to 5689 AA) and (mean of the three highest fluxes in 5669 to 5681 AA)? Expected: 5.24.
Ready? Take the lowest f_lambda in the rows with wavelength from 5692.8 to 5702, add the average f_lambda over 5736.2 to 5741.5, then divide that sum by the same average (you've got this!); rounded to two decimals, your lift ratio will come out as 1.98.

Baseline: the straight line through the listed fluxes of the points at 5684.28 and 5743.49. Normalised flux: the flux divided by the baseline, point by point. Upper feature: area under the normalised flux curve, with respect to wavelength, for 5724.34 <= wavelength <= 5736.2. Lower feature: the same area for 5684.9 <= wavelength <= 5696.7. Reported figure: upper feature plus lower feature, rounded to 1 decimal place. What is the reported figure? 24.0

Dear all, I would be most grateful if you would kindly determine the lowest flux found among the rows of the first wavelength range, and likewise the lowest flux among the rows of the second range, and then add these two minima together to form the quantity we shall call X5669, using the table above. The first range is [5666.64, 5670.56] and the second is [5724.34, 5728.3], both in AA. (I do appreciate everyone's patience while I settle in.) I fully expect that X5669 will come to 10.1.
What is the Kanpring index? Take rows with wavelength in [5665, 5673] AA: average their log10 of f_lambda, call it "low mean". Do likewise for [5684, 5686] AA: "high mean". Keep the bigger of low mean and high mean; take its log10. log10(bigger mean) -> -0.146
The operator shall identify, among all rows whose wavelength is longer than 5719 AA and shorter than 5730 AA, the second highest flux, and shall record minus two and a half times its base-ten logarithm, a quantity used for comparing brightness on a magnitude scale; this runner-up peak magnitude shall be -1.80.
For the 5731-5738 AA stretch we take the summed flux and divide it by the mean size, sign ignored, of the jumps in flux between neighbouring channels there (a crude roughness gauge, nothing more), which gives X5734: 344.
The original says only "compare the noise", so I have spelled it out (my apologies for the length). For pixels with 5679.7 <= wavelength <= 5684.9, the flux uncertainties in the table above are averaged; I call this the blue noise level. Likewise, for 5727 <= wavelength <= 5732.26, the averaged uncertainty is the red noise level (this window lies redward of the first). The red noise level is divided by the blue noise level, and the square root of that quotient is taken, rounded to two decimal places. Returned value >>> 1.04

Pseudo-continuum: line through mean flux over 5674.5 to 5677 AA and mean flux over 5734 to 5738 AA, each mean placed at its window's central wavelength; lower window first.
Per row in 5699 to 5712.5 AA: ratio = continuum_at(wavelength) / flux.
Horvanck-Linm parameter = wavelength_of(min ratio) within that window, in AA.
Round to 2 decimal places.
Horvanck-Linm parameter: 5705.26 AA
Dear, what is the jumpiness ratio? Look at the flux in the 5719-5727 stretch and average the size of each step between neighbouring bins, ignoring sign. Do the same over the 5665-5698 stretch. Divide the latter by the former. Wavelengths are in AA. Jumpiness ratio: 1.6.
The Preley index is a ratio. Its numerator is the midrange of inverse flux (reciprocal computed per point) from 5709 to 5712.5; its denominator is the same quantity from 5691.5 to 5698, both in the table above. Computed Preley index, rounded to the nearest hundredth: 1.00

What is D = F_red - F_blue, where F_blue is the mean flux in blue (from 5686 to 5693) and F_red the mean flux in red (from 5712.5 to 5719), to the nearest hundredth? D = -0.03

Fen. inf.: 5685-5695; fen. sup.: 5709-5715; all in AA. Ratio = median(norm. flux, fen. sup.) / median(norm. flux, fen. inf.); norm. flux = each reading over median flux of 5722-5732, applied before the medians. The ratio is 0.987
